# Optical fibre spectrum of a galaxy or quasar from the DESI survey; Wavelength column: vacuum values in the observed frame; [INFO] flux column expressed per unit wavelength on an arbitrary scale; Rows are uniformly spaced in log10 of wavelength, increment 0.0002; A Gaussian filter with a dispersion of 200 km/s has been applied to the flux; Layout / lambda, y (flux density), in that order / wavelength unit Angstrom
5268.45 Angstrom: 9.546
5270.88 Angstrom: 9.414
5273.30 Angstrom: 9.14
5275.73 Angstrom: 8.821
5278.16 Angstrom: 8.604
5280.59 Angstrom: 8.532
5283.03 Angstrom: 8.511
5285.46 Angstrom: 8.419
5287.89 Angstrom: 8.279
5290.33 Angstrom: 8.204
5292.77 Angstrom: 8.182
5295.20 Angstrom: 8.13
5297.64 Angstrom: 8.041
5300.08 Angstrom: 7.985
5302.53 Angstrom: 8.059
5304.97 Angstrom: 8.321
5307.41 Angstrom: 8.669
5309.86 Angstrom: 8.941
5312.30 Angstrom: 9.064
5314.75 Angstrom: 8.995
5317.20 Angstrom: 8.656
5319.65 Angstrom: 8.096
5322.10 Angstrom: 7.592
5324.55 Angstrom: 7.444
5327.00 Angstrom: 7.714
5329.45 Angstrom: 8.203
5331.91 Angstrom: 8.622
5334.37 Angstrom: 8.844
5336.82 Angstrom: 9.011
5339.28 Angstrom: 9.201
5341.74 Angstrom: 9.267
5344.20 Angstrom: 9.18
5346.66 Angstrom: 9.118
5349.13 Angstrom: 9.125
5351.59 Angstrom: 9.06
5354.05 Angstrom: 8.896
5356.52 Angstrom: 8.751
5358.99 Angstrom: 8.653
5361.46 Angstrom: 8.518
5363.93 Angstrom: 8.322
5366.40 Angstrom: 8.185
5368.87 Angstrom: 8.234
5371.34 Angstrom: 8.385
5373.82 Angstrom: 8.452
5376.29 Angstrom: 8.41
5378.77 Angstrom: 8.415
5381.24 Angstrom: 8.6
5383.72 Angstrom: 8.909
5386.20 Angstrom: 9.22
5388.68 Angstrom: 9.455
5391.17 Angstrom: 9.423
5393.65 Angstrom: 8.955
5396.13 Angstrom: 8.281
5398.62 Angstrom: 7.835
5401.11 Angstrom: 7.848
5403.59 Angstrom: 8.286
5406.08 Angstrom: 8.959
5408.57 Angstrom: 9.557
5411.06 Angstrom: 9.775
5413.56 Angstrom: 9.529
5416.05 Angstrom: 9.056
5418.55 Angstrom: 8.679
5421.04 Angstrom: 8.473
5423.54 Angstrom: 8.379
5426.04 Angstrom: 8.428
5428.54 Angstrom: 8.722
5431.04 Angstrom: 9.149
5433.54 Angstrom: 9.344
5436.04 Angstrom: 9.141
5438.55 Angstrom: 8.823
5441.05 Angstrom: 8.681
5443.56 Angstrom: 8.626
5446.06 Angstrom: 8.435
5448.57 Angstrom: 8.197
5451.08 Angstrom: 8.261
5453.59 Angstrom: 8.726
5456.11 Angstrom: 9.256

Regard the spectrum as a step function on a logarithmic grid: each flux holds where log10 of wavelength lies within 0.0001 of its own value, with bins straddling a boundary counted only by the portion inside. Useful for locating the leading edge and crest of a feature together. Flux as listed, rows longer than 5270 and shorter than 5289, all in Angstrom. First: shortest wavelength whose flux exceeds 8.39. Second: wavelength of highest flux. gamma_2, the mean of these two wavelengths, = 5270.9 Angstrom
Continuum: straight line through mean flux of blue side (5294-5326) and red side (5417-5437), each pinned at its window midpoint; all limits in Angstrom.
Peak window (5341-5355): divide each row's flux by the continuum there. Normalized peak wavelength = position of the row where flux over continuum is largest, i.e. 5341.74 Angstrom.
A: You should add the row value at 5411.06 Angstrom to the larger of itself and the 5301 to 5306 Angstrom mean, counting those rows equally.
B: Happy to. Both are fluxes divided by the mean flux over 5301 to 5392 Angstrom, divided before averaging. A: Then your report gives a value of 2.26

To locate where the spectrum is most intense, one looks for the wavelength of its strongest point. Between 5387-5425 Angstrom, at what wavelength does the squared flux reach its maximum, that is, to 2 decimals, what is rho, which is 5411.06 Angstrom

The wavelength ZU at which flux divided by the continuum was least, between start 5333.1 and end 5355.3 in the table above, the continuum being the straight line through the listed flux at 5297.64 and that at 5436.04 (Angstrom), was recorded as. 5354.05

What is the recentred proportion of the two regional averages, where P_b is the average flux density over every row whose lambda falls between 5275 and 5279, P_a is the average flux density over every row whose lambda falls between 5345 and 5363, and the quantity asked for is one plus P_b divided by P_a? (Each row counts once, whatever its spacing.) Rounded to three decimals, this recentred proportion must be 1.982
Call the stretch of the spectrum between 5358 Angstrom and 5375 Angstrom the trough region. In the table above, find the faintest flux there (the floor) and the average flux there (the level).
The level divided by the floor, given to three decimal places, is 1.025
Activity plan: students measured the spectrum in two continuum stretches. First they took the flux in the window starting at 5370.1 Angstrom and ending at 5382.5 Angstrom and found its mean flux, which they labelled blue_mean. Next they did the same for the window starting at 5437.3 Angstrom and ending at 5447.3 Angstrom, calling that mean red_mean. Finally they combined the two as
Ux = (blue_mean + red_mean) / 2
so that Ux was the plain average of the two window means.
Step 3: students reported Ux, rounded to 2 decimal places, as 8.55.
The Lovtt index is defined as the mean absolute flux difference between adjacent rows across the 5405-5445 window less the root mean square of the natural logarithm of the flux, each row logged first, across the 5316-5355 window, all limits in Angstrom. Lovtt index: -1.89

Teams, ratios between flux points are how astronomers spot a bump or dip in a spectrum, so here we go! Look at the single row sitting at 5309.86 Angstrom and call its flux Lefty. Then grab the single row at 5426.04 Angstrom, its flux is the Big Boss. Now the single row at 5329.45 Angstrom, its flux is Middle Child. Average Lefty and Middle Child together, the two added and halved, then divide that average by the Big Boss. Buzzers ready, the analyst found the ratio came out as 1.02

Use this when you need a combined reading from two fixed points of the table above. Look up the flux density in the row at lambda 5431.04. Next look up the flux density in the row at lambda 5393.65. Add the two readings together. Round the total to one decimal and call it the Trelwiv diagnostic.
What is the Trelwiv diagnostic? 18.1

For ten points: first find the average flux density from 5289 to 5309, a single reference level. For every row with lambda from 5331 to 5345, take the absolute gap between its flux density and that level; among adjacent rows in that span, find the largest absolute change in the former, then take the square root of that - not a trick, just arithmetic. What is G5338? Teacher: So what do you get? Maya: 0.5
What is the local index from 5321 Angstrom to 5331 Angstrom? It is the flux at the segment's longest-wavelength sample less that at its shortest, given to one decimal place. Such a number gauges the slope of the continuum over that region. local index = 0.6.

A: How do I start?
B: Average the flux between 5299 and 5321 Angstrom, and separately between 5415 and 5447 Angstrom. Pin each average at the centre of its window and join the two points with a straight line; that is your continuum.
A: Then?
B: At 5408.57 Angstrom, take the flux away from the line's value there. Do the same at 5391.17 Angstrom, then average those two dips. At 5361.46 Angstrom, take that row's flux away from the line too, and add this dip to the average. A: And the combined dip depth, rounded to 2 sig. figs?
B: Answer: -0.67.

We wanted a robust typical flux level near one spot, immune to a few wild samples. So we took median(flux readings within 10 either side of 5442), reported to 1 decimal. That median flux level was 8.7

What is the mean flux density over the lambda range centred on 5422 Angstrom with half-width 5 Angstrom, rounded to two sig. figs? 8.5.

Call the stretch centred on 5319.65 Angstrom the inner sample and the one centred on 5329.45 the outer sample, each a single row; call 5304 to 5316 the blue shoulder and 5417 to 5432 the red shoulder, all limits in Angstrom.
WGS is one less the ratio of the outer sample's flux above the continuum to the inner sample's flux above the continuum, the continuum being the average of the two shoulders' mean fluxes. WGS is 0.2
